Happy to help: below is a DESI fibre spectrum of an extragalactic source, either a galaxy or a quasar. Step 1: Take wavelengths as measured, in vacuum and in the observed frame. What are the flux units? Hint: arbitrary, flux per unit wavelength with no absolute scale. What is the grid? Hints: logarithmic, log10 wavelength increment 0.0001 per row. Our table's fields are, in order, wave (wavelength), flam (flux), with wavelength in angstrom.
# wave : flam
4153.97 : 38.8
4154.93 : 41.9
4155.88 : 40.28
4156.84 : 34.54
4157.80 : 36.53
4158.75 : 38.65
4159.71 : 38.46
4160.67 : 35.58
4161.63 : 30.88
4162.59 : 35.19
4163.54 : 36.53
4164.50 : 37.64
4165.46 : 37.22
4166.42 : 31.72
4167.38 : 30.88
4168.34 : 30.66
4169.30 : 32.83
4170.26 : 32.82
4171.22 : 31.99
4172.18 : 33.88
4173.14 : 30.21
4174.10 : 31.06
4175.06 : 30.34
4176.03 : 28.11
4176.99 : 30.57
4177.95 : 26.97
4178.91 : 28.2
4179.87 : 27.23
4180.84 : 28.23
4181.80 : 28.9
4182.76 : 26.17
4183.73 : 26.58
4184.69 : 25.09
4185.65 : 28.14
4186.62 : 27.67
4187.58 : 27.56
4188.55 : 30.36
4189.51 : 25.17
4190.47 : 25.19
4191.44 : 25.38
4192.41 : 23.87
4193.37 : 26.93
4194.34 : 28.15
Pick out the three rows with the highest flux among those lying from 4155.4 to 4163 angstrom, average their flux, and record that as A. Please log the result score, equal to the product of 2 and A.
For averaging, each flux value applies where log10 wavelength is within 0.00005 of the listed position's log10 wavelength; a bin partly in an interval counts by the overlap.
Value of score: 78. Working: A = 39.1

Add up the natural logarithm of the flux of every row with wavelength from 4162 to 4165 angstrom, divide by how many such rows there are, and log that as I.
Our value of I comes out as 3.6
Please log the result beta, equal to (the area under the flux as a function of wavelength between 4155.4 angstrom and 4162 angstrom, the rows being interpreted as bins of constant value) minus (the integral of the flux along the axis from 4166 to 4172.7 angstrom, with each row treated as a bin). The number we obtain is 26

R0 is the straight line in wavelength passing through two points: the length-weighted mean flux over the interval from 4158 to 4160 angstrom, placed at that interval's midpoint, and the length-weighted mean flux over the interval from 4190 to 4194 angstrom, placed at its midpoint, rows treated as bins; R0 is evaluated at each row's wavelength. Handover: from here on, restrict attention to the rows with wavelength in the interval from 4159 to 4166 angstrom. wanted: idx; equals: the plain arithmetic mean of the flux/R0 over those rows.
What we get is 0.972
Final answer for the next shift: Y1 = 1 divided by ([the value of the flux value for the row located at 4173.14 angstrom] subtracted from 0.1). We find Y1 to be -0.033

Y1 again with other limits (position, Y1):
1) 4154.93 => -0.024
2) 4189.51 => -0.040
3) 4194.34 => -0.036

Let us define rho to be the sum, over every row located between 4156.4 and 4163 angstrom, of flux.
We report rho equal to 250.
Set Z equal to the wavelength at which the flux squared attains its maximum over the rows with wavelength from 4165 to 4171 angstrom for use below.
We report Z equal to 4165.46 angstrom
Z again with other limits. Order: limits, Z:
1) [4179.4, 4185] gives 4181.80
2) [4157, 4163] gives 4158.75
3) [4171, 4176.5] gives 4172.18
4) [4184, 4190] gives 4188.55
